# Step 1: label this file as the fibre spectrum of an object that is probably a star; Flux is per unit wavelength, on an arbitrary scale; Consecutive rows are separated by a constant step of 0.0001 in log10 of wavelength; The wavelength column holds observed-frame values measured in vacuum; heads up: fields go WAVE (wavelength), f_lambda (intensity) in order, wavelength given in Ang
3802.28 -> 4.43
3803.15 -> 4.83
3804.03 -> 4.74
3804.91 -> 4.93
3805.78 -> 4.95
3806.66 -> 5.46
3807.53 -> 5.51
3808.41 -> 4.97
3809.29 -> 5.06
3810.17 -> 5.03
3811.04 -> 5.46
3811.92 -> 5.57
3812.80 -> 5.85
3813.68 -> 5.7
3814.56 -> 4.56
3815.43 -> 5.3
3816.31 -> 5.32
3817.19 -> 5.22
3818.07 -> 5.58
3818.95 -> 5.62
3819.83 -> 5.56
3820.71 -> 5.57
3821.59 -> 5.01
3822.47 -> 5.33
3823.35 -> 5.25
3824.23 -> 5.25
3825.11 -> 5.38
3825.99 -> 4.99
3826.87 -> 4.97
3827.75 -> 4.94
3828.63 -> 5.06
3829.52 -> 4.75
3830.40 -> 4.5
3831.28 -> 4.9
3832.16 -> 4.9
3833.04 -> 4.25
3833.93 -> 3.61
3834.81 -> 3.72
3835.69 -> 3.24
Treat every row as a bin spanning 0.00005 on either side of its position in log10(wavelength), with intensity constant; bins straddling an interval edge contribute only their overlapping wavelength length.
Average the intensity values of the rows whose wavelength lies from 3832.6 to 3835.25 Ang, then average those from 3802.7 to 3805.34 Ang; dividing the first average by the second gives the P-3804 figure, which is 0.80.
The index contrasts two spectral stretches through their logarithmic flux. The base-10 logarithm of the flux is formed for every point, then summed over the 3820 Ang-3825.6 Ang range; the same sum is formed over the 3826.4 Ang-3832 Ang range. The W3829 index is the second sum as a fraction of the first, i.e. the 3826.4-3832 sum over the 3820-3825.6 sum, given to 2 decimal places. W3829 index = 0.95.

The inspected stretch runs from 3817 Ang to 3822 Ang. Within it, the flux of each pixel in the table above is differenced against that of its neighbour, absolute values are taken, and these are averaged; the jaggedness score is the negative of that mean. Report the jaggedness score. -0.206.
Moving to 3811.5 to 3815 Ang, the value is -0.523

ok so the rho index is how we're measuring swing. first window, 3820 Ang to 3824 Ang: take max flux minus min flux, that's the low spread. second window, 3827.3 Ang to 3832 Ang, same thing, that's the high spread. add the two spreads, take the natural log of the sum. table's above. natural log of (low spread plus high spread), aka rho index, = 0.1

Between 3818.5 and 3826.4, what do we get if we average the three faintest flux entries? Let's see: 5.1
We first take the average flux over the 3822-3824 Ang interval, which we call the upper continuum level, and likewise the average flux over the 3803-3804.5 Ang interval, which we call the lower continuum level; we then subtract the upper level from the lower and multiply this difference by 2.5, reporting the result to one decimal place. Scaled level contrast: -1.3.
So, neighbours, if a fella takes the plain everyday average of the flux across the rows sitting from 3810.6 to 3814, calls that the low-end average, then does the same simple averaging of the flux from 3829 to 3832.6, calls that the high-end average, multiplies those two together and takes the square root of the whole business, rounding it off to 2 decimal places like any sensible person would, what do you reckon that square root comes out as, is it 5.19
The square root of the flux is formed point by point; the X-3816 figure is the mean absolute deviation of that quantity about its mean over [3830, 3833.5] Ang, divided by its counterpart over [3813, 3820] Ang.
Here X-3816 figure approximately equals 1.09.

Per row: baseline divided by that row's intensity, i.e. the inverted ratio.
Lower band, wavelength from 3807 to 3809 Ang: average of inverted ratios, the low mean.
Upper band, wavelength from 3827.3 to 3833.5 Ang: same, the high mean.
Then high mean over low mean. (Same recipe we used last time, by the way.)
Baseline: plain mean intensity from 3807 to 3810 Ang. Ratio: 1.10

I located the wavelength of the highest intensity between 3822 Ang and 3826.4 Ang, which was 3825.11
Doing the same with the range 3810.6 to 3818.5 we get 3812.80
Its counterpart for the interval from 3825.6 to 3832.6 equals 3828.63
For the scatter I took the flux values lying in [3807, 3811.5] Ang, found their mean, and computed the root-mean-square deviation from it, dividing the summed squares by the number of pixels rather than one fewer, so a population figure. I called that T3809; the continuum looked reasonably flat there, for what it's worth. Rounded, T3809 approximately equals 0.23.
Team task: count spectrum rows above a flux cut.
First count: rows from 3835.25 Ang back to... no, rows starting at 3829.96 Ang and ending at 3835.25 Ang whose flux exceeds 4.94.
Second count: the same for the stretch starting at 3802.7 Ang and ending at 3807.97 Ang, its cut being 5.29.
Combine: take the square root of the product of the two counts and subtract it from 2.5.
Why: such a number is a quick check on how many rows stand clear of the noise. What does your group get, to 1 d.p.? 2.5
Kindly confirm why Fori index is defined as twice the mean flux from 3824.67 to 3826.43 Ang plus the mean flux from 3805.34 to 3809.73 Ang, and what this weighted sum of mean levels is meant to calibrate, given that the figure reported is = 15.6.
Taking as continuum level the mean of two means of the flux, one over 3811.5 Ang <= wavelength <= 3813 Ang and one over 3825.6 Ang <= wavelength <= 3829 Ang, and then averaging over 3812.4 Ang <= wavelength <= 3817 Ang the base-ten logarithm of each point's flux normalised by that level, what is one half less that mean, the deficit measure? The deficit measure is 0.502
